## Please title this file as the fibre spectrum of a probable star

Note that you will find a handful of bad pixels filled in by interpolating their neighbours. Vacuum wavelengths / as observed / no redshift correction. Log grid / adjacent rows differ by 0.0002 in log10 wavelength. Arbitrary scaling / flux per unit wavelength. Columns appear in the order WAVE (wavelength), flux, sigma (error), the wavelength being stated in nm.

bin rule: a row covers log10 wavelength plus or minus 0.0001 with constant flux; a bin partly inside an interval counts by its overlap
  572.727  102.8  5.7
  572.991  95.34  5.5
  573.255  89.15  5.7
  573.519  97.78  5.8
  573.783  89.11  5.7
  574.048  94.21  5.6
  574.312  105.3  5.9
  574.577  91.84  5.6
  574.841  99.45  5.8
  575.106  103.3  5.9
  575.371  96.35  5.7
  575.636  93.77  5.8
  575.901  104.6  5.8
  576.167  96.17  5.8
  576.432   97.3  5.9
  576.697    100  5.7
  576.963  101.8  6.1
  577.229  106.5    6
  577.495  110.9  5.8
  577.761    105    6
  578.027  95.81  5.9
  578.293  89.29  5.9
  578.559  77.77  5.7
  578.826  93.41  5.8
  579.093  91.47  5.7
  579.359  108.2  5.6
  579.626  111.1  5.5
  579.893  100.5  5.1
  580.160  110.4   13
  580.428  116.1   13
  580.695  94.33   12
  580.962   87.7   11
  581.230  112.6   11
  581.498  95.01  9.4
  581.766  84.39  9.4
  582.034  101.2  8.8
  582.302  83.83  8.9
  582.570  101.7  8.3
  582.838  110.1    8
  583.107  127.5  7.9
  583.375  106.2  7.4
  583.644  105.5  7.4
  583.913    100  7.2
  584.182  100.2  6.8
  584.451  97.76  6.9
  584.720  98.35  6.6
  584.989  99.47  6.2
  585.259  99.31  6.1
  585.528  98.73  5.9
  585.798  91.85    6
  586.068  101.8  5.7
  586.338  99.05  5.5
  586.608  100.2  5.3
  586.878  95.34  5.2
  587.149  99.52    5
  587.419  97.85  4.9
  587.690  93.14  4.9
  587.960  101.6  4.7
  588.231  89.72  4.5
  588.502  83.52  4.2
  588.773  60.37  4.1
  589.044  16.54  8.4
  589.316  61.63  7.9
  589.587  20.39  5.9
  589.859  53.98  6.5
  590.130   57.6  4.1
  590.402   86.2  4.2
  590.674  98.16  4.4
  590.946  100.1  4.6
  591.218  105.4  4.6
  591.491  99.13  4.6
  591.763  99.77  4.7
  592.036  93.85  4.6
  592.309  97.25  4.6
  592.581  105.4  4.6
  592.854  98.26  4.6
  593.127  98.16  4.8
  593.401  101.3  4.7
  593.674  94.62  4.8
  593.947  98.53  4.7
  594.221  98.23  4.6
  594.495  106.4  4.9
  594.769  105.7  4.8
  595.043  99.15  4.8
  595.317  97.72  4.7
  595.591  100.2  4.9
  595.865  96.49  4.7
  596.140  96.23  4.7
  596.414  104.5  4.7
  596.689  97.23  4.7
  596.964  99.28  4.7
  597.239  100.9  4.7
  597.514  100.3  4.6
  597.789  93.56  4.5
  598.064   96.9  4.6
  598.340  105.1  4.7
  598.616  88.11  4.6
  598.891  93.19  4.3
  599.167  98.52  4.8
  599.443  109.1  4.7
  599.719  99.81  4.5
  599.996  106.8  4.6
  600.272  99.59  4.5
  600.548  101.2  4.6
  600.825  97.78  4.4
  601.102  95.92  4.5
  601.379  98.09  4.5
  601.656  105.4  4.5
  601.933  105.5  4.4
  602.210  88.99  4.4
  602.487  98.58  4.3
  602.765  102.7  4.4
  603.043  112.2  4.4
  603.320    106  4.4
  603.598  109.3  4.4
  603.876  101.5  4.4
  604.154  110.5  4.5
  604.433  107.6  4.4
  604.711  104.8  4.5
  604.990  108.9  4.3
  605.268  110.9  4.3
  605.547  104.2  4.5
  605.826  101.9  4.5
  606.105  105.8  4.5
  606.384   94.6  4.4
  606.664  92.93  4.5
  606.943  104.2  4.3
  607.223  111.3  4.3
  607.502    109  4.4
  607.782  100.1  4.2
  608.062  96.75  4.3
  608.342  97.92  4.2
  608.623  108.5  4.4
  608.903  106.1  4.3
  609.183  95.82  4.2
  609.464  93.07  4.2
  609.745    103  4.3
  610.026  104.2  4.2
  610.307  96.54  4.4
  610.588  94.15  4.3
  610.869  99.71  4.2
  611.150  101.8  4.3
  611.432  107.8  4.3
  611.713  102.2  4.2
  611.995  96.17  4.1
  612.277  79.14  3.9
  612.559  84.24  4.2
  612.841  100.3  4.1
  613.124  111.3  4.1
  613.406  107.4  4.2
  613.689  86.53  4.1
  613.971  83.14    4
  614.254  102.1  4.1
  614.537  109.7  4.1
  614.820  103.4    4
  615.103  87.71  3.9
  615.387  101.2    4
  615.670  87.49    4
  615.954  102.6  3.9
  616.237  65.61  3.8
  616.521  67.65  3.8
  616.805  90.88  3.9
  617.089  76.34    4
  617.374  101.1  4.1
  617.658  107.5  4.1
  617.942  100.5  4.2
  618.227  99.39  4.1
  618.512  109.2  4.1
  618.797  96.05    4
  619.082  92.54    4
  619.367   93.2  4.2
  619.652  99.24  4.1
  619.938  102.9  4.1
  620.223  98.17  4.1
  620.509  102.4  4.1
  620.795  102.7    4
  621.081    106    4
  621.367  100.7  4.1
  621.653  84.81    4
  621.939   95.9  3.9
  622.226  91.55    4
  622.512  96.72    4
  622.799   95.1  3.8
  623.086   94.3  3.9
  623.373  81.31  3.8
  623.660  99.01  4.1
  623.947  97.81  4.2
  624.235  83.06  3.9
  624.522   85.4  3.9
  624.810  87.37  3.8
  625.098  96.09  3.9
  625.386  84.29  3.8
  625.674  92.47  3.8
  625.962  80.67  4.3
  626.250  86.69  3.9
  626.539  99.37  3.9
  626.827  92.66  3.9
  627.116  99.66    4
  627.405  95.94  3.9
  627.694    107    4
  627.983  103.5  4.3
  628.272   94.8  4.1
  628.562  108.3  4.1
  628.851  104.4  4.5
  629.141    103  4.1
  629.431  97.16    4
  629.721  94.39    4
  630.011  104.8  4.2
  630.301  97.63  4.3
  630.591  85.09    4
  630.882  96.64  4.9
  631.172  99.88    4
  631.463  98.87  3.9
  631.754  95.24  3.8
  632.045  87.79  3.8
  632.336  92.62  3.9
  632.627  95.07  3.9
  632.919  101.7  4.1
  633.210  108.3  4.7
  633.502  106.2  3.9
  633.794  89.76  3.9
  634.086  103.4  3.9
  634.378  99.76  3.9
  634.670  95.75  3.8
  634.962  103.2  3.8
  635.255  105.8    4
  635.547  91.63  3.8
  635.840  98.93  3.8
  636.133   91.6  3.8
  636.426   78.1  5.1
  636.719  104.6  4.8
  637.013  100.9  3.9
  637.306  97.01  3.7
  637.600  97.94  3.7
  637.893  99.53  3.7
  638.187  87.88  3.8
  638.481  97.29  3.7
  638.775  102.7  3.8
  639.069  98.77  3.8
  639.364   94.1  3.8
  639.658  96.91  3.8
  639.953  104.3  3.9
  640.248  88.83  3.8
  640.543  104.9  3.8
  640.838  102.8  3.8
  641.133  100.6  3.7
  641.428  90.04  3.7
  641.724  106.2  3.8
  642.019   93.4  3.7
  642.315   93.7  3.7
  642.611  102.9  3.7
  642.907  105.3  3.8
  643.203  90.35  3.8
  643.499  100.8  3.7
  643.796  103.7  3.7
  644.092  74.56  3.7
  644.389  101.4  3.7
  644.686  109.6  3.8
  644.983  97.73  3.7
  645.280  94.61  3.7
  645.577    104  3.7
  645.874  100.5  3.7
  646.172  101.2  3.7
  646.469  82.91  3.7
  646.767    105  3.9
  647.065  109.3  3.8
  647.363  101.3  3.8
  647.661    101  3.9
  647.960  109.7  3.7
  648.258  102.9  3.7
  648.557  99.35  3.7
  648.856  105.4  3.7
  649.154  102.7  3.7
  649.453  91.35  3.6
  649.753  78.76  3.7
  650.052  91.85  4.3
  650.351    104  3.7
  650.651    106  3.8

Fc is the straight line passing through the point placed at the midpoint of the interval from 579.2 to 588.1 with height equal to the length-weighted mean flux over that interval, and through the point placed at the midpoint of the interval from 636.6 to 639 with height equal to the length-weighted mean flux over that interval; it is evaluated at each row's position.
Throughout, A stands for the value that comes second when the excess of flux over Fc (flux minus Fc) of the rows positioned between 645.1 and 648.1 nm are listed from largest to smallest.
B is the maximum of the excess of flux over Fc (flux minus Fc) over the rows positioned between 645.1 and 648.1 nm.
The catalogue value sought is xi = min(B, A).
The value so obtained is 11.3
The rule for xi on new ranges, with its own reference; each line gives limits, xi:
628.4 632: 6.0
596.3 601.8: 6.7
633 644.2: 8.0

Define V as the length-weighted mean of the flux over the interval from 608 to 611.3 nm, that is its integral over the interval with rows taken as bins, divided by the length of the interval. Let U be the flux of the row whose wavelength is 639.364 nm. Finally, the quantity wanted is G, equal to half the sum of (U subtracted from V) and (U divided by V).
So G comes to 3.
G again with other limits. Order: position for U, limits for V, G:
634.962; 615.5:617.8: -7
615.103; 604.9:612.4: 7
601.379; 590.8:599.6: 1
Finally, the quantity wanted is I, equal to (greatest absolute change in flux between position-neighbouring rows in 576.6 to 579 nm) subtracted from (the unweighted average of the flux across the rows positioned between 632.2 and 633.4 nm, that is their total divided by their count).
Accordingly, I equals 84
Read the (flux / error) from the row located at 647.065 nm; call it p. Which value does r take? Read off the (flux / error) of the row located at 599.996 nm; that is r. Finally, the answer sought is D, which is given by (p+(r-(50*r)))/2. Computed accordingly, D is -554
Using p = 29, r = 23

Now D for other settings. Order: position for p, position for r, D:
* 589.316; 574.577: -398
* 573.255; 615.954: -637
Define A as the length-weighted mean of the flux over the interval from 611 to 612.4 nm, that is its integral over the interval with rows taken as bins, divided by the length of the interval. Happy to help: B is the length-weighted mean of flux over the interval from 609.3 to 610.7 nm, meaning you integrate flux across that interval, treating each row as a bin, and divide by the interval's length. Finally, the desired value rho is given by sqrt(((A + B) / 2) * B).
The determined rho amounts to 98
